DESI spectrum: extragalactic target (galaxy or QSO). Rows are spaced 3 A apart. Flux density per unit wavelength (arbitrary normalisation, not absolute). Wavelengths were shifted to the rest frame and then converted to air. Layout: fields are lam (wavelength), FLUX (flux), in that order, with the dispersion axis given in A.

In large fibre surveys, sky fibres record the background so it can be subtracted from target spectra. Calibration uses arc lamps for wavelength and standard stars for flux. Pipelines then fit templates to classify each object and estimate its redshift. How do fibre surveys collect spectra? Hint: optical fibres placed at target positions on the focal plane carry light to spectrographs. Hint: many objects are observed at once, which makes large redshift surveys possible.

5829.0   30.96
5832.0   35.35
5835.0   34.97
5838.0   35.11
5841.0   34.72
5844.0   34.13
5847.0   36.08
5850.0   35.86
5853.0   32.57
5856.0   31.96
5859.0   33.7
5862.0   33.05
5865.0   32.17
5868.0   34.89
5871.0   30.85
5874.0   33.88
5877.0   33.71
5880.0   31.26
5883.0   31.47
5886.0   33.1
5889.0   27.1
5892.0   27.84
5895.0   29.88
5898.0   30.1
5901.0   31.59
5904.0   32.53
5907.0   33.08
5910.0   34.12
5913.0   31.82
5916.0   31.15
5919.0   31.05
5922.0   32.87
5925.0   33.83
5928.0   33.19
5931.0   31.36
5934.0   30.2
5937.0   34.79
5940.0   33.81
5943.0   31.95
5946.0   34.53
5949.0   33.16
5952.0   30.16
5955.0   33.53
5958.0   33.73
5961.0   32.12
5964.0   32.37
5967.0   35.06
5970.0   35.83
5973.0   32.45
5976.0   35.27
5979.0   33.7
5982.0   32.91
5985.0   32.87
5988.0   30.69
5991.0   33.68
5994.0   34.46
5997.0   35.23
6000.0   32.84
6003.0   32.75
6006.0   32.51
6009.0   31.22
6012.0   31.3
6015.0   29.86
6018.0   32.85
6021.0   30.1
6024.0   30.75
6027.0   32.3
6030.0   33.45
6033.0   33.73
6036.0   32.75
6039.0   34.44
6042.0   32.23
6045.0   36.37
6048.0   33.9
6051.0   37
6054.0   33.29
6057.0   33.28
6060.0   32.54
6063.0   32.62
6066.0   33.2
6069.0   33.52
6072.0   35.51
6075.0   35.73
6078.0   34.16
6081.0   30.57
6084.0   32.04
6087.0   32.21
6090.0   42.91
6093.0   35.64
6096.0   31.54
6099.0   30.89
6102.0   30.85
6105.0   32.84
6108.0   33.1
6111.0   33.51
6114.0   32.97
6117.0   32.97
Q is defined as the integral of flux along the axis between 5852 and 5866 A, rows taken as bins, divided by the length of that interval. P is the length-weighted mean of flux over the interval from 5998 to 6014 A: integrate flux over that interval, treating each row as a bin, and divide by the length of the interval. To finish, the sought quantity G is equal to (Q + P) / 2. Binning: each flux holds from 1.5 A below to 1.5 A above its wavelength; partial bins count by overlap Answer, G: 32.4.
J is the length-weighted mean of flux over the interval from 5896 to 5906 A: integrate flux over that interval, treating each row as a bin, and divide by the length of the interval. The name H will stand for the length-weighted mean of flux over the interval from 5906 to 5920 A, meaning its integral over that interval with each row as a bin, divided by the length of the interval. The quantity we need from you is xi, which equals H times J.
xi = 1013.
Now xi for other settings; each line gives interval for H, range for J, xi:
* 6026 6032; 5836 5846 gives 1146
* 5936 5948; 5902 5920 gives 1089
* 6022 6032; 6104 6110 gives 1061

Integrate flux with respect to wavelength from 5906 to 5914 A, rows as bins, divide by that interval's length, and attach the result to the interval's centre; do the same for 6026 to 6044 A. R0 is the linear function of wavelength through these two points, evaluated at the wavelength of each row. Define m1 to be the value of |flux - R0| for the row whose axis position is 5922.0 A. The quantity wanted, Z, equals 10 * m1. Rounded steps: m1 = 0.2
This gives 2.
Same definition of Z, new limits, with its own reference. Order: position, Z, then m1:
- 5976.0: 21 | 2.1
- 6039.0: 12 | 1.2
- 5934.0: 29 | 2.9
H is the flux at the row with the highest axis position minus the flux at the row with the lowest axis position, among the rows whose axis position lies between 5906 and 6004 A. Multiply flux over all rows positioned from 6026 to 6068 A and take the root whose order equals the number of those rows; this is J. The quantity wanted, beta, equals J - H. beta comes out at 34.0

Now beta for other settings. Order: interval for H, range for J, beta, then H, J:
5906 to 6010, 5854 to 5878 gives 34.9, -1.9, 33.0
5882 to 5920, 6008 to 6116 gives 33.5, -0.4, 33.1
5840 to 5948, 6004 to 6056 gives 33.0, -0.2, 32.8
